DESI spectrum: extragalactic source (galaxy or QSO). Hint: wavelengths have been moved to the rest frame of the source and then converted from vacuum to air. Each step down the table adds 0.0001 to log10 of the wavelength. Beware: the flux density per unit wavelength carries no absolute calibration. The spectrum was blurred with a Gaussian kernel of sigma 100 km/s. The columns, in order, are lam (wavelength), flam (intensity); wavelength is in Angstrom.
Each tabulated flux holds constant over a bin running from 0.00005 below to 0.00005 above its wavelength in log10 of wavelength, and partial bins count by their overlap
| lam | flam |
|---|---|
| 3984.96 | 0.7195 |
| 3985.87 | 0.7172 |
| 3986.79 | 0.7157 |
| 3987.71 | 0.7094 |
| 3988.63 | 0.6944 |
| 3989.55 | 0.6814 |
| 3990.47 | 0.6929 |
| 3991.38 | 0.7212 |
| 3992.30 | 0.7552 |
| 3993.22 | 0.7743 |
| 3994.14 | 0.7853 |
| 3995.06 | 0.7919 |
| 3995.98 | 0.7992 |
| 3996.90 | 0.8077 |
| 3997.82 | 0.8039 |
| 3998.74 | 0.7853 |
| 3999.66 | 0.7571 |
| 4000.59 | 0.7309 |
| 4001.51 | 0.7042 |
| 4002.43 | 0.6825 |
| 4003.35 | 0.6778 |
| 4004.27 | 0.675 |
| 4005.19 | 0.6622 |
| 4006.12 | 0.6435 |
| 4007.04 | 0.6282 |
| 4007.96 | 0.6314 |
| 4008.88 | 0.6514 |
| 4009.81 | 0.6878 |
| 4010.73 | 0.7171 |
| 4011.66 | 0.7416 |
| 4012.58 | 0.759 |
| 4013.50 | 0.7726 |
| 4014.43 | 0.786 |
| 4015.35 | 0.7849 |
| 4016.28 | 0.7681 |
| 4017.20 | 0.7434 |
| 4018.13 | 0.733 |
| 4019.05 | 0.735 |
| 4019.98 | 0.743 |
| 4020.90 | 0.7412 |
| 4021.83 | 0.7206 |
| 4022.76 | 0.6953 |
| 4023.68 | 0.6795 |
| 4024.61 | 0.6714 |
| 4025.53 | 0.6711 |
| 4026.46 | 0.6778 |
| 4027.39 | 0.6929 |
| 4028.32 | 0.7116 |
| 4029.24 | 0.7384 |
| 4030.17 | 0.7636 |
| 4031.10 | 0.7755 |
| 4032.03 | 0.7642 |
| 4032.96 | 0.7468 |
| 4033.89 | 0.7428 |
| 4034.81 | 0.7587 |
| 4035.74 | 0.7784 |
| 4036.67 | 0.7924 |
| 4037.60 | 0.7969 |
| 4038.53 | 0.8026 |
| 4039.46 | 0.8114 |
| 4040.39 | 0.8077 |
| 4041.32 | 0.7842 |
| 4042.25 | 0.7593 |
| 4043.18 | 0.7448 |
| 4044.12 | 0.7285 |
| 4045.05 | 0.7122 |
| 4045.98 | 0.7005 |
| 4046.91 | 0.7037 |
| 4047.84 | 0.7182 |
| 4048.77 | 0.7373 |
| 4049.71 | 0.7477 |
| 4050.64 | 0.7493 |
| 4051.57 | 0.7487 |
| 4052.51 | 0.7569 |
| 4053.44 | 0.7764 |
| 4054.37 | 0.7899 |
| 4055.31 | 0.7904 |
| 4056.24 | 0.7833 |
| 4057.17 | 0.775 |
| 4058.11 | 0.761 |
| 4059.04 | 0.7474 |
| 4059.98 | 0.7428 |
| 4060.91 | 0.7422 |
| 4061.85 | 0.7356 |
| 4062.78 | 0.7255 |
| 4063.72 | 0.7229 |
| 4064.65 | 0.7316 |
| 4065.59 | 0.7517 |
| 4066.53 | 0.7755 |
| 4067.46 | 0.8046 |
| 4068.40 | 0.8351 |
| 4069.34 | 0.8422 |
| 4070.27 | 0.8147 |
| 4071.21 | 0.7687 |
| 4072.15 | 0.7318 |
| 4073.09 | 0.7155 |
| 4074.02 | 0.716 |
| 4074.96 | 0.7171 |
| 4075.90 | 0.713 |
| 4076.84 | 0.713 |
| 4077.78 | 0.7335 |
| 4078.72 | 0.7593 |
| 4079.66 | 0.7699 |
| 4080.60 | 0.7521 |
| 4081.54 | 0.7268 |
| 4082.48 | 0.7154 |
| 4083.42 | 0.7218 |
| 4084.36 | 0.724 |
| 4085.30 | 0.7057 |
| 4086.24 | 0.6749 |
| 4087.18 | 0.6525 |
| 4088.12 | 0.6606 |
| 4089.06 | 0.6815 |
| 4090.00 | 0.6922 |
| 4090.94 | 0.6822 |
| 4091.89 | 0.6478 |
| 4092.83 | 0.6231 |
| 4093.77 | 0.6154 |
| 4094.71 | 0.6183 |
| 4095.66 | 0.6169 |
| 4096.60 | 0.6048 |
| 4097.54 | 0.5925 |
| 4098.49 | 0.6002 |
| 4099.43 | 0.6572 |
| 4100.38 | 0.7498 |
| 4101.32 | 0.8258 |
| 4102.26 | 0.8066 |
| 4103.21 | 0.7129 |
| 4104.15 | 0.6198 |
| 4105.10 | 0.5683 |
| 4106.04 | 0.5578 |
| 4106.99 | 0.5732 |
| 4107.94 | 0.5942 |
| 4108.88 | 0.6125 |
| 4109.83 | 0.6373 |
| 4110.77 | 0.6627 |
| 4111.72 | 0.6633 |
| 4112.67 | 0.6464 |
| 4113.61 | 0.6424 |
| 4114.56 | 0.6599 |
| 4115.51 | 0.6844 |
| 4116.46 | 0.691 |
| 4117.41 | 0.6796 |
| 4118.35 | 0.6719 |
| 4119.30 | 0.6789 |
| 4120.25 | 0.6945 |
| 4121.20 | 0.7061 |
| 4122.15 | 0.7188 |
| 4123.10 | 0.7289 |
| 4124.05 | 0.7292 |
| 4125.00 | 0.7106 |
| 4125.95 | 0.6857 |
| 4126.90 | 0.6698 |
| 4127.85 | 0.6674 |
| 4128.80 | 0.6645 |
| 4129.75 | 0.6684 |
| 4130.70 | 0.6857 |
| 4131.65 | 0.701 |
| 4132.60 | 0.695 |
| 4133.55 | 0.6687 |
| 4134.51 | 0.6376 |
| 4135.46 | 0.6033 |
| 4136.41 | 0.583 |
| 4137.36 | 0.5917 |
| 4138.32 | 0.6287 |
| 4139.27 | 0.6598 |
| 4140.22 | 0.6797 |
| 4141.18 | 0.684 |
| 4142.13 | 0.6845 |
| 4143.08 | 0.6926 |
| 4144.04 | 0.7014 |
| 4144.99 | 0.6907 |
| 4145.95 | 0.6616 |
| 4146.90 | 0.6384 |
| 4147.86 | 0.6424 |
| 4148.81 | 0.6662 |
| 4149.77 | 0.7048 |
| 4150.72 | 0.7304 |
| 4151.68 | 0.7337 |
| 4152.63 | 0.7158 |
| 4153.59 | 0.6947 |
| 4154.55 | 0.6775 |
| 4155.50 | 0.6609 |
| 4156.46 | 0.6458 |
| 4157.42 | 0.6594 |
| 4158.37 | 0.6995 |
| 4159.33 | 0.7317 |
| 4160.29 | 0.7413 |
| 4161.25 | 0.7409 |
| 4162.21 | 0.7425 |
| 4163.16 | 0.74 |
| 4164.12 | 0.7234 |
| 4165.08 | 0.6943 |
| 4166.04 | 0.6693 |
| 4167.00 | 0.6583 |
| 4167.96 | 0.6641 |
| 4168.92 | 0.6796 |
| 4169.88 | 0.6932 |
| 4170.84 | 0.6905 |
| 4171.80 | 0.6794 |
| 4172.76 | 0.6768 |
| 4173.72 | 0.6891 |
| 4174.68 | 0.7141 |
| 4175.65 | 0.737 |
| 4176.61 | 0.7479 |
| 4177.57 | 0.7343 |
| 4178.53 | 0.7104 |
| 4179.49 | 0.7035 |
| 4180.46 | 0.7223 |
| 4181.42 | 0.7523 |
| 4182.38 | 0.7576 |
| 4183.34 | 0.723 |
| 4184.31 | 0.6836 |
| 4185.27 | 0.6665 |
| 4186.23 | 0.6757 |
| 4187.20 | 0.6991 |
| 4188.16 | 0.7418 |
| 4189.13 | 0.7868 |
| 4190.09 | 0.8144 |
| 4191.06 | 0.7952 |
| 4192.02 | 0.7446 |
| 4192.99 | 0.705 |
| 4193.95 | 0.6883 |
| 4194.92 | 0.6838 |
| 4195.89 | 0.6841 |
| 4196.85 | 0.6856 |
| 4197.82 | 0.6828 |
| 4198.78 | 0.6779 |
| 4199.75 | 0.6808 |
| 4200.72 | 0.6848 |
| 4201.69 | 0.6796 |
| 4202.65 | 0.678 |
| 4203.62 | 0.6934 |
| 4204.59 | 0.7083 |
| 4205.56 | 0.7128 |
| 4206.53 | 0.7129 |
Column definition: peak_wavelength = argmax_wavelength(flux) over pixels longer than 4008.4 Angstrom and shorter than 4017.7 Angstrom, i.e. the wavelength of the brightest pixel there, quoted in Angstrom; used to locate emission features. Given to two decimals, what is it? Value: 4014.43 Angstrom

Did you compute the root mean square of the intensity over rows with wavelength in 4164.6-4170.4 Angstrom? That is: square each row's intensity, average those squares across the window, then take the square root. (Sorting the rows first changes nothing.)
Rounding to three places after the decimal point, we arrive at 0.677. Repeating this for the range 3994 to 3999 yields 0.796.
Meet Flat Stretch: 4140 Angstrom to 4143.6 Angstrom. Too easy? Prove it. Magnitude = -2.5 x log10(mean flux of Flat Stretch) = 0.41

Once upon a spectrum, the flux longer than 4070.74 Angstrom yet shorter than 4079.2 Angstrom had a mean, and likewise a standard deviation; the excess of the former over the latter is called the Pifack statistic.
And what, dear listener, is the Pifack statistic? 0.71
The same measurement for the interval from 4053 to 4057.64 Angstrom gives 0.78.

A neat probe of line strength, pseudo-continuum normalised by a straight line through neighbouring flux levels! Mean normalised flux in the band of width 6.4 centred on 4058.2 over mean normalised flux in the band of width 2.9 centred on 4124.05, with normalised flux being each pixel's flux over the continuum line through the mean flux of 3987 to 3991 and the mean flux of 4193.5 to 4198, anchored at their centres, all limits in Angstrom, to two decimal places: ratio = 1.05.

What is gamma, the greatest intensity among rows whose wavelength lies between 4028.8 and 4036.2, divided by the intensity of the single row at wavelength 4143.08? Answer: 1.12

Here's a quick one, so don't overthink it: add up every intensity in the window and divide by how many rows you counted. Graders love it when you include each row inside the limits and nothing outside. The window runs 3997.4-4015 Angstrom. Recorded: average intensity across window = 0.71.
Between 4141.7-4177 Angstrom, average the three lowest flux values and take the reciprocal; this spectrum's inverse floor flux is 1.56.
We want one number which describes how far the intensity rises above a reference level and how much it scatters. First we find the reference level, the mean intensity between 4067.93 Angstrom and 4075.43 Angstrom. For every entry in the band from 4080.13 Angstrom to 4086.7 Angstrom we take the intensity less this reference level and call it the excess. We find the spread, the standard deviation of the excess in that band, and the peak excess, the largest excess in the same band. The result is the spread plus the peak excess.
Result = 0.01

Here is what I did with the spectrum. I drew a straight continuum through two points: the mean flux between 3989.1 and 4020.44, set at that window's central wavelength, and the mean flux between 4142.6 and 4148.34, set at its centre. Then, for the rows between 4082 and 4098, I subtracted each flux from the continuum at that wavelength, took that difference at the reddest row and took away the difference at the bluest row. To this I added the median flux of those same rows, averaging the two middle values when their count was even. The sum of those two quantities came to 0.777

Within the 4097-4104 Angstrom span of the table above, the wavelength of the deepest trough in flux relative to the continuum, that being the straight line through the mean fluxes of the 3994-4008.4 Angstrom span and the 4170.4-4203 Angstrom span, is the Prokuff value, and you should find 4097.54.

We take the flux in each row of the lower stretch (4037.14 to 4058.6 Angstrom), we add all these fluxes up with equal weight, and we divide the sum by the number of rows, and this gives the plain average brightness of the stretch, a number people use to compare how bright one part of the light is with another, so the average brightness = 0.76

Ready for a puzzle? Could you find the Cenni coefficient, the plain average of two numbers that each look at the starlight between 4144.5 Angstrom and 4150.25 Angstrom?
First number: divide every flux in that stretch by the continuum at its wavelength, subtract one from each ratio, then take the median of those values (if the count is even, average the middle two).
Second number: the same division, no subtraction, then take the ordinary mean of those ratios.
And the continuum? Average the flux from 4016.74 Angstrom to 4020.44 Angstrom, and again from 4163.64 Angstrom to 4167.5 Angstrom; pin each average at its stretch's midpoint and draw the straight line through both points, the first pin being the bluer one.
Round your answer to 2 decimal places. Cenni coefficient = 0.46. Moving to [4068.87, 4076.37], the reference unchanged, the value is 0.53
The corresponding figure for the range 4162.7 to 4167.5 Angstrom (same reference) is 0.51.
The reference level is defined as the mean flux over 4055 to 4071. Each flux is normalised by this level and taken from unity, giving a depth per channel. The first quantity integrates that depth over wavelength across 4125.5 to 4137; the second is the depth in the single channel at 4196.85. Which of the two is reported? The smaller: 0.109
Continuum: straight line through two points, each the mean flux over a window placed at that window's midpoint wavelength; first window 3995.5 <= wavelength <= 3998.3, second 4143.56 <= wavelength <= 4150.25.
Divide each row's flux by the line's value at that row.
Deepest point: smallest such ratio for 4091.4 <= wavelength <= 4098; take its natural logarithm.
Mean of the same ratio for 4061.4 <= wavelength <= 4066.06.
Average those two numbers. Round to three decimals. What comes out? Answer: 0.398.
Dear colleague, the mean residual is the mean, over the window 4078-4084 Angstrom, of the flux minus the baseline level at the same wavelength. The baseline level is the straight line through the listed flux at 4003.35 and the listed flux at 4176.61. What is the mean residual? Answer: 0.03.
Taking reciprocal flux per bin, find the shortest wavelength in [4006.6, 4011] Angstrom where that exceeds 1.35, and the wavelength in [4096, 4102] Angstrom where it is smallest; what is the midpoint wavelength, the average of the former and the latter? 4054.2 Angstrom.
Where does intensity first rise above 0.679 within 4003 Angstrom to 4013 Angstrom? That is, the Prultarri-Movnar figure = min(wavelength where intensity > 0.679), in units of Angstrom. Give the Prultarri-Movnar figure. 4009.81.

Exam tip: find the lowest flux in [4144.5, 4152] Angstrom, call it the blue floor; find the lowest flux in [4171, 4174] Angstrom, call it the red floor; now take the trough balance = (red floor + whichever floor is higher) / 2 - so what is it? 0.68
